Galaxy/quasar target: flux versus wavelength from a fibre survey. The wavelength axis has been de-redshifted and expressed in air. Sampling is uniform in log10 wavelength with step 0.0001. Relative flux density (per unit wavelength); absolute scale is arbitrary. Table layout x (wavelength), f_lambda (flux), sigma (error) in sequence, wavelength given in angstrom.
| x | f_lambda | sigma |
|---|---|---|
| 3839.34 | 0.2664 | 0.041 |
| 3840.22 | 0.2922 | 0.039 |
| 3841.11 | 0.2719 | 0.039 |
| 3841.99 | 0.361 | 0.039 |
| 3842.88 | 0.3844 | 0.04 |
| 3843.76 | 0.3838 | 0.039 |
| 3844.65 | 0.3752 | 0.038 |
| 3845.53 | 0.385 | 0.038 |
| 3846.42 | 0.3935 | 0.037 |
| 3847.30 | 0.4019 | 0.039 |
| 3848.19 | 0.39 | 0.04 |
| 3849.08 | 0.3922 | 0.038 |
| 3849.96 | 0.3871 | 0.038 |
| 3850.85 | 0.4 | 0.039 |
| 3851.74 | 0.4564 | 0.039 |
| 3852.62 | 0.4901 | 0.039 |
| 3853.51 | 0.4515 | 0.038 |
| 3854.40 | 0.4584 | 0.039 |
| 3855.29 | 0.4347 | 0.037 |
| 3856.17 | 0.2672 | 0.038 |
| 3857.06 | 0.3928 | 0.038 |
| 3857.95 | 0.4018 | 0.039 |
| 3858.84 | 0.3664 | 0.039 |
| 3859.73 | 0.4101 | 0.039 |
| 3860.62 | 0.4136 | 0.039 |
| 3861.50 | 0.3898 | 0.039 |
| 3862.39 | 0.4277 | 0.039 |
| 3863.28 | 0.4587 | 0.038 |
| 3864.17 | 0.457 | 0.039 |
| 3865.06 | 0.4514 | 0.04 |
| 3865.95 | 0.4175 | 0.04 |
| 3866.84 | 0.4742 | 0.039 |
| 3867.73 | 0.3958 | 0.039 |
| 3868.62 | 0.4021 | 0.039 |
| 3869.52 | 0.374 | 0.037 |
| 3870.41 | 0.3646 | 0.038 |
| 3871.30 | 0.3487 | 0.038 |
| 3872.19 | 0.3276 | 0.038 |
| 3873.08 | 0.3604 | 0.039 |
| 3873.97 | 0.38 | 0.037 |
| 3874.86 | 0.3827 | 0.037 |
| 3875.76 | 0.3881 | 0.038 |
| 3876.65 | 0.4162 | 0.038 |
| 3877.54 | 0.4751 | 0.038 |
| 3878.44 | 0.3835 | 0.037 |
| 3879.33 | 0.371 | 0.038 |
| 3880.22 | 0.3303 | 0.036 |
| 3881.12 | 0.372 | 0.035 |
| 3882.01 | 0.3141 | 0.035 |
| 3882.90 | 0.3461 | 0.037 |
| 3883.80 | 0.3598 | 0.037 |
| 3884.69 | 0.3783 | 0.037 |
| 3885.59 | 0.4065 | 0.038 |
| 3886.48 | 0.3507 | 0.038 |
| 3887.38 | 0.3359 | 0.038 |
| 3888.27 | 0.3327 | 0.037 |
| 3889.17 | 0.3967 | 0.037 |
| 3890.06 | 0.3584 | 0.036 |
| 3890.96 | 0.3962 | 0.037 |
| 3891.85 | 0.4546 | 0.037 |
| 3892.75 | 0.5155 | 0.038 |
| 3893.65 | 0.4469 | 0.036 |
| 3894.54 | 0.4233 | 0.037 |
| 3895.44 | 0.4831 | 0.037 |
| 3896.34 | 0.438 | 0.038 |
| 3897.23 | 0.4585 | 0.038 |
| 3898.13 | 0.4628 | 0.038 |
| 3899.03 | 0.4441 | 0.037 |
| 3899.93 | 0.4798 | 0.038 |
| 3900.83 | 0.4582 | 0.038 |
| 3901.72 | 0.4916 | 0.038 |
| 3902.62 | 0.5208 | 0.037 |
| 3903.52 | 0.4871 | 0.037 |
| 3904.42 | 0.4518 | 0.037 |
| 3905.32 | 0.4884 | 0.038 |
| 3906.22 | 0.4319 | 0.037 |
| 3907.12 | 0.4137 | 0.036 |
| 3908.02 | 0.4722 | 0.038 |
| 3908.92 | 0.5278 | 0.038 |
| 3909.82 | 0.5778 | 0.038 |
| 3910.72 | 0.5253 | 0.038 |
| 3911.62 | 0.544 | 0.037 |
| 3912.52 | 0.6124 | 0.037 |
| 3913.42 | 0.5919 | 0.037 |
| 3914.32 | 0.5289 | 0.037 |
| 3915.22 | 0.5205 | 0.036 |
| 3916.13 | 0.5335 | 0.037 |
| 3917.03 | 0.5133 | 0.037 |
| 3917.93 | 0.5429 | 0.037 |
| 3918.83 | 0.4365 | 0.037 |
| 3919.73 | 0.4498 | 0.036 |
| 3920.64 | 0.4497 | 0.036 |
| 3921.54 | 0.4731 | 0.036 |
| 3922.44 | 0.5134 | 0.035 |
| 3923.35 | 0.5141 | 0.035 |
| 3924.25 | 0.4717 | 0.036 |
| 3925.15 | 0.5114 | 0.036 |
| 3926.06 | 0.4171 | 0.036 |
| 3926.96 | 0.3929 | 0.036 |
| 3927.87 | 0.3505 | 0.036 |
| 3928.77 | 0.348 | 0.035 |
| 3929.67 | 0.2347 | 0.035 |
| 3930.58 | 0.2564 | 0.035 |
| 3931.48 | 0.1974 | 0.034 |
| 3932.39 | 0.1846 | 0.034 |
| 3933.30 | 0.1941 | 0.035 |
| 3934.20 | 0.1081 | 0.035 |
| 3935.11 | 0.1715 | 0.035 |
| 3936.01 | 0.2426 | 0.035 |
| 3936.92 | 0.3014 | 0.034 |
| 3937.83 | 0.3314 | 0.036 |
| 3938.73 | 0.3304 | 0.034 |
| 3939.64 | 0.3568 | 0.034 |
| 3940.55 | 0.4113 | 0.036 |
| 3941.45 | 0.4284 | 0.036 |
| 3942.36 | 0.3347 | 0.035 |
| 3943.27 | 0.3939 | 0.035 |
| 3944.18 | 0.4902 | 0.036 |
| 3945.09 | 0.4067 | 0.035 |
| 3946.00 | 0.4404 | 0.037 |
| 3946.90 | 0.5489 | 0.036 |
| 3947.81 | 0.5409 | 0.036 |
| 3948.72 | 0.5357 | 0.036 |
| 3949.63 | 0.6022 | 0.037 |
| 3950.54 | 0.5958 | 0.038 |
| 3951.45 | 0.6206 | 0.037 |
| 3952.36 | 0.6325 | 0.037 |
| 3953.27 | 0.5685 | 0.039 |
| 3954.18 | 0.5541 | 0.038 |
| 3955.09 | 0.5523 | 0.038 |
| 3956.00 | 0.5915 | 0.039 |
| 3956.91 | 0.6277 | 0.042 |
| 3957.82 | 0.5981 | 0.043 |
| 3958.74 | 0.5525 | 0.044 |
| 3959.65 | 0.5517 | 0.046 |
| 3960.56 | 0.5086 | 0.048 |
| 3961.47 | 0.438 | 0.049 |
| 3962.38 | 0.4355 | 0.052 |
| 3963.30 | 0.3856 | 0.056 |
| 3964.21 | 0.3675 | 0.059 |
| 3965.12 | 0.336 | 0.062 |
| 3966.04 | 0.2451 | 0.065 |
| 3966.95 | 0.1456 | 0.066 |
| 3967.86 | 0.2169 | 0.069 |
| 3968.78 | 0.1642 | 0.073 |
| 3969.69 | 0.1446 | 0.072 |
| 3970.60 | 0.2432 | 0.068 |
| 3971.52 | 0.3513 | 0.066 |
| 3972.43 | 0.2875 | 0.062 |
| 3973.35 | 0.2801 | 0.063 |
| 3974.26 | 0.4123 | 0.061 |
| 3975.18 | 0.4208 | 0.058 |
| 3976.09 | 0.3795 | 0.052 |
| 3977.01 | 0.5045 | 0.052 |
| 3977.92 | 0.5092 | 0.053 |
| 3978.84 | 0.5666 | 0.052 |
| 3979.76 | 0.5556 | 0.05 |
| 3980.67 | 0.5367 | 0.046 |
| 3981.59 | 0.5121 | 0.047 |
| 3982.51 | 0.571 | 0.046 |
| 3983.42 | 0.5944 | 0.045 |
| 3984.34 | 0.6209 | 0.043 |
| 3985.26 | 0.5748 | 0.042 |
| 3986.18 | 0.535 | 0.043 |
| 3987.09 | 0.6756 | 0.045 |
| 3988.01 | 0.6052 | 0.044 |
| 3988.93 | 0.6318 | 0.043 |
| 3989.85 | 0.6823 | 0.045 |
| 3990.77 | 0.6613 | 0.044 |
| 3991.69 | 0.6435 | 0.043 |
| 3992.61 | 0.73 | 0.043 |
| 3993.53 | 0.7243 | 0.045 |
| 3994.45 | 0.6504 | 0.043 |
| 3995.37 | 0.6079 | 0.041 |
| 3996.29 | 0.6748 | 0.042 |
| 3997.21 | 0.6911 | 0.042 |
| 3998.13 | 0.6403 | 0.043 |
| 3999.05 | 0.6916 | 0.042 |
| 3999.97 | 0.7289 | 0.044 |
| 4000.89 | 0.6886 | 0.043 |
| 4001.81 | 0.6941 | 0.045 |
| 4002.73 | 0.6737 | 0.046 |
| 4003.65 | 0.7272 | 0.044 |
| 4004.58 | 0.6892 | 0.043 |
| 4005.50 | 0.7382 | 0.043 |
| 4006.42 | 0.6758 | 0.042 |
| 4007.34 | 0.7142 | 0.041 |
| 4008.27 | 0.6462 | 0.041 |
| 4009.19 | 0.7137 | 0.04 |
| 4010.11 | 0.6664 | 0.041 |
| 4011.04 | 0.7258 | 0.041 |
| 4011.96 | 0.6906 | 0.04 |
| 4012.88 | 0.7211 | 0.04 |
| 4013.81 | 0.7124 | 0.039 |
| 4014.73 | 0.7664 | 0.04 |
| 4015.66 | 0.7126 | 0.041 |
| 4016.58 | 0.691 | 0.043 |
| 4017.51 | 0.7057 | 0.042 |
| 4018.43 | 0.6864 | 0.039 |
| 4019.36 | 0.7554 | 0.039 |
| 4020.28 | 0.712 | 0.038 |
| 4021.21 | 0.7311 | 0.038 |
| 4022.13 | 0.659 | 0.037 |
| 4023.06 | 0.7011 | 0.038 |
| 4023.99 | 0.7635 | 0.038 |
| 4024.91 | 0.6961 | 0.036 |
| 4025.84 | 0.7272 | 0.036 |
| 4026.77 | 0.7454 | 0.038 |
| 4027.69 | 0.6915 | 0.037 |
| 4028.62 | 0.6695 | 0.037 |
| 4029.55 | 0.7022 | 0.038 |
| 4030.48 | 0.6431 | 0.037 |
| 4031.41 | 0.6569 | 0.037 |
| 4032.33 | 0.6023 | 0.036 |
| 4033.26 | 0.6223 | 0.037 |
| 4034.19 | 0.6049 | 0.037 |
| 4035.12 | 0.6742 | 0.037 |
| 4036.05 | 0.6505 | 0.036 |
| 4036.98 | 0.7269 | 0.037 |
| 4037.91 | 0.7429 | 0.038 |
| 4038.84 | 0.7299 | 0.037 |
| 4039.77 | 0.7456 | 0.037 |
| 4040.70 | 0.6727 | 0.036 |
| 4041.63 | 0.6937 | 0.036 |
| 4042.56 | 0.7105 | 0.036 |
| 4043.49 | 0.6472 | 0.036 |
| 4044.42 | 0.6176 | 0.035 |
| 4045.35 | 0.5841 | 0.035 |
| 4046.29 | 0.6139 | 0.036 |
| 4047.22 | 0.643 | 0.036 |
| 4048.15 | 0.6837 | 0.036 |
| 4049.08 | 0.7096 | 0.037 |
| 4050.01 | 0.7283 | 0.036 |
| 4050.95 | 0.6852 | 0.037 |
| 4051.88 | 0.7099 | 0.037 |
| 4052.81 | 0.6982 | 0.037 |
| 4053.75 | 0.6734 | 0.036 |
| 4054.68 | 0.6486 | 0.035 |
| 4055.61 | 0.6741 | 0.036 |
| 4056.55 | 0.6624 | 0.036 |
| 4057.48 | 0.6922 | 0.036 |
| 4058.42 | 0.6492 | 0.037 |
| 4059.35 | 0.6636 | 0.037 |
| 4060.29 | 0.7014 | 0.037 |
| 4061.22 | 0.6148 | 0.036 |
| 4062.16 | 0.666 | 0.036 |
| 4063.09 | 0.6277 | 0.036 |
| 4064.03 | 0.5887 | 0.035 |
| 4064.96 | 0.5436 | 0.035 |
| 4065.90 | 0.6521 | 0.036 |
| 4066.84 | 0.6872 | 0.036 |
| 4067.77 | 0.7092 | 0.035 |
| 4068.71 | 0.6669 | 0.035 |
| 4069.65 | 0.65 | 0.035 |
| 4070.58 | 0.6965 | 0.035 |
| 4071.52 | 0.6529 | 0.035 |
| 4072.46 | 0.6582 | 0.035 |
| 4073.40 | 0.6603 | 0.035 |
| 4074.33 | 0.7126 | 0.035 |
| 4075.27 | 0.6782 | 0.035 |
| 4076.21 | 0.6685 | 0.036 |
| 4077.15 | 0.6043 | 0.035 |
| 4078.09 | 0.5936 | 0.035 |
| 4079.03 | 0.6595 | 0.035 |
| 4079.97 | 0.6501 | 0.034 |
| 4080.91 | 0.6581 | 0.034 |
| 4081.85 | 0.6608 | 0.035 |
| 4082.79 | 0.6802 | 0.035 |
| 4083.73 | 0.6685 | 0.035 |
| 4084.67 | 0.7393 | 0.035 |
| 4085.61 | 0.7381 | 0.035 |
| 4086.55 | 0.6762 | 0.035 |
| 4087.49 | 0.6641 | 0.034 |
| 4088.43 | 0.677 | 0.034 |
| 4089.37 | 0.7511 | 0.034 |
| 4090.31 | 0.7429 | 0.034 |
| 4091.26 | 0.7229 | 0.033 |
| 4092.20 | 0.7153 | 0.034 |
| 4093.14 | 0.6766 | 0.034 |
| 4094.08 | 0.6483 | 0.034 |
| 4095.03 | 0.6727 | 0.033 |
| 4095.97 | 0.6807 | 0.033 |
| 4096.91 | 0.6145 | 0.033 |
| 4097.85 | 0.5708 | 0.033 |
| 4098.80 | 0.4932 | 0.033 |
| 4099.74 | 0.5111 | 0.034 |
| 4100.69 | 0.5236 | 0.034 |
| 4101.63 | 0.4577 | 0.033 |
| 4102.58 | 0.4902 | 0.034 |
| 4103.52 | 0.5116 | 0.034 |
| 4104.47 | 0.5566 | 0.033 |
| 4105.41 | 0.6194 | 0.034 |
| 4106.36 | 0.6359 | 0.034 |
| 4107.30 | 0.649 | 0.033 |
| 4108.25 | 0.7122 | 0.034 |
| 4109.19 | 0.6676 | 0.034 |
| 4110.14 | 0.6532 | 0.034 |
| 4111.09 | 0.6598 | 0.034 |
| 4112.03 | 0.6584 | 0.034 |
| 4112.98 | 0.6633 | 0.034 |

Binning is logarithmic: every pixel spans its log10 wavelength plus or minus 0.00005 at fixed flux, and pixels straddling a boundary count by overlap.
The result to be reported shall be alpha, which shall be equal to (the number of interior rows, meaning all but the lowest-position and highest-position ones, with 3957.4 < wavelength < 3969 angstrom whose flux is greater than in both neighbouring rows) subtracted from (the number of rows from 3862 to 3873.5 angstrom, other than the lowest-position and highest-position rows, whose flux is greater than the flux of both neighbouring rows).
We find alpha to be 2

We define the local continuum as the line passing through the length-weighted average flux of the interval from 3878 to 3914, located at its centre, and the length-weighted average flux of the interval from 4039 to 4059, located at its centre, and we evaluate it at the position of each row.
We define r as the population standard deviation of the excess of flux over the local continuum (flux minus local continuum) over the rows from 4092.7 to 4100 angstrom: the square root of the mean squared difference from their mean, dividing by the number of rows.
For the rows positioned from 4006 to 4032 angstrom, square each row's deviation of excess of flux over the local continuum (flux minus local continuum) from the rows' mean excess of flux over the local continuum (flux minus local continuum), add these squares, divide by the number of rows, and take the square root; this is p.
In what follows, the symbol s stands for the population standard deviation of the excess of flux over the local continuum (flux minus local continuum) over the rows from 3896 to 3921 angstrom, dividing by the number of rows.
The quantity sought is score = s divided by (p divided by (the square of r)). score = 0.007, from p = 0.035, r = 0.07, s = 0.05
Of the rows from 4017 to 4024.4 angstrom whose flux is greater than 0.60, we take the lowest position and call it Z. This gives 4017.51 angstrom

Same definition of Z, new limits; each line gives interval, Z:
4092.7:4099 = 4093.14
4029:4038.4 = 4029.55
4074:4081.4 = 4074.33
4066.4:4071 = 4066.84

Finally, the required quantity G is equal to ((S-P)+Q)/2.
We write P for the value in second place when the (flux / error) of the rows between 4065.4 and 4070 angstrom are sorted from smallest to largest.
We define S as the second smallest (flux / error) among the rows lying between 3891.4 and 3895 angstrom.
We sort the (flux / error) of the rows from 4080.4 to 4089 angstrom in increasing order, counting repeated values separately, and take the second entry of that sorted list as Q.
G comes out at 6.4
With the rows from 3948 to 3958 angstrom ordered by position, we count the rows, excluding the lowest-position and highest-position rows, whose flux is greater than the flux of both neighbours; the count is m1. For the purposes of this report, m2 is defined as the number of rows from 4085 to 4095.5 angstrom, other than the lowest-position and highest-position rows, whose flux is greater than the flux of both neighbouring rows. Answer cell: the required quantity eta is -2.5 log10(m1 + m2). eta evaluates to -1.51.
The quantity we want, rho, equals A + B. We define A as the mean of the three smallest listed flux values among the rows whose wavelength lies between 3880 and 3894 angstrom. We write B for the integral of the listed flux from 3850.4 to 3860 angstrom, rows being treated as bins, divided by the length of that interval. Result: 0.7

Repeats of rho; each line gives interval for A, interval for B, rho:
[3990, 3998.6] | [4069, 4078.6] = 1.3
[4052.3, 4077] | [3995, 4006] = 1.3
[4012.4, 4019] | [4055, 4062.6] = 1.4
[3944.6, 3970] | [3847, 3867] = 0.6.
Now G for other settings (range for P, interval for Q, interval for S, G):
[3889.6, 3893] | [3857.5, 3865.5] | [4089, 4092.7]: 10.6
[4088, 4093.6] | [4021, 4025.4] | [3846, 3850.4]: 4.4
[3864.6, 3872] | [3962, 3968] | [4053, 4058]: 6.0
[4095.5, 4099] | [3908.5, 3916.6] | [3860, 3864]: 3.6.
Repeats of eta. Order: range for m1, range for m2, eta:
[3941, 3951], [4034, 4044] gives -2.11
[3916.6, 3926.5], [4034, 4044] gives -2.26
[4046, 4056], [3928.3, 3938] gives -1.51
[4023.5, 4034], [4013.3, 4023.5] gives -2.11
